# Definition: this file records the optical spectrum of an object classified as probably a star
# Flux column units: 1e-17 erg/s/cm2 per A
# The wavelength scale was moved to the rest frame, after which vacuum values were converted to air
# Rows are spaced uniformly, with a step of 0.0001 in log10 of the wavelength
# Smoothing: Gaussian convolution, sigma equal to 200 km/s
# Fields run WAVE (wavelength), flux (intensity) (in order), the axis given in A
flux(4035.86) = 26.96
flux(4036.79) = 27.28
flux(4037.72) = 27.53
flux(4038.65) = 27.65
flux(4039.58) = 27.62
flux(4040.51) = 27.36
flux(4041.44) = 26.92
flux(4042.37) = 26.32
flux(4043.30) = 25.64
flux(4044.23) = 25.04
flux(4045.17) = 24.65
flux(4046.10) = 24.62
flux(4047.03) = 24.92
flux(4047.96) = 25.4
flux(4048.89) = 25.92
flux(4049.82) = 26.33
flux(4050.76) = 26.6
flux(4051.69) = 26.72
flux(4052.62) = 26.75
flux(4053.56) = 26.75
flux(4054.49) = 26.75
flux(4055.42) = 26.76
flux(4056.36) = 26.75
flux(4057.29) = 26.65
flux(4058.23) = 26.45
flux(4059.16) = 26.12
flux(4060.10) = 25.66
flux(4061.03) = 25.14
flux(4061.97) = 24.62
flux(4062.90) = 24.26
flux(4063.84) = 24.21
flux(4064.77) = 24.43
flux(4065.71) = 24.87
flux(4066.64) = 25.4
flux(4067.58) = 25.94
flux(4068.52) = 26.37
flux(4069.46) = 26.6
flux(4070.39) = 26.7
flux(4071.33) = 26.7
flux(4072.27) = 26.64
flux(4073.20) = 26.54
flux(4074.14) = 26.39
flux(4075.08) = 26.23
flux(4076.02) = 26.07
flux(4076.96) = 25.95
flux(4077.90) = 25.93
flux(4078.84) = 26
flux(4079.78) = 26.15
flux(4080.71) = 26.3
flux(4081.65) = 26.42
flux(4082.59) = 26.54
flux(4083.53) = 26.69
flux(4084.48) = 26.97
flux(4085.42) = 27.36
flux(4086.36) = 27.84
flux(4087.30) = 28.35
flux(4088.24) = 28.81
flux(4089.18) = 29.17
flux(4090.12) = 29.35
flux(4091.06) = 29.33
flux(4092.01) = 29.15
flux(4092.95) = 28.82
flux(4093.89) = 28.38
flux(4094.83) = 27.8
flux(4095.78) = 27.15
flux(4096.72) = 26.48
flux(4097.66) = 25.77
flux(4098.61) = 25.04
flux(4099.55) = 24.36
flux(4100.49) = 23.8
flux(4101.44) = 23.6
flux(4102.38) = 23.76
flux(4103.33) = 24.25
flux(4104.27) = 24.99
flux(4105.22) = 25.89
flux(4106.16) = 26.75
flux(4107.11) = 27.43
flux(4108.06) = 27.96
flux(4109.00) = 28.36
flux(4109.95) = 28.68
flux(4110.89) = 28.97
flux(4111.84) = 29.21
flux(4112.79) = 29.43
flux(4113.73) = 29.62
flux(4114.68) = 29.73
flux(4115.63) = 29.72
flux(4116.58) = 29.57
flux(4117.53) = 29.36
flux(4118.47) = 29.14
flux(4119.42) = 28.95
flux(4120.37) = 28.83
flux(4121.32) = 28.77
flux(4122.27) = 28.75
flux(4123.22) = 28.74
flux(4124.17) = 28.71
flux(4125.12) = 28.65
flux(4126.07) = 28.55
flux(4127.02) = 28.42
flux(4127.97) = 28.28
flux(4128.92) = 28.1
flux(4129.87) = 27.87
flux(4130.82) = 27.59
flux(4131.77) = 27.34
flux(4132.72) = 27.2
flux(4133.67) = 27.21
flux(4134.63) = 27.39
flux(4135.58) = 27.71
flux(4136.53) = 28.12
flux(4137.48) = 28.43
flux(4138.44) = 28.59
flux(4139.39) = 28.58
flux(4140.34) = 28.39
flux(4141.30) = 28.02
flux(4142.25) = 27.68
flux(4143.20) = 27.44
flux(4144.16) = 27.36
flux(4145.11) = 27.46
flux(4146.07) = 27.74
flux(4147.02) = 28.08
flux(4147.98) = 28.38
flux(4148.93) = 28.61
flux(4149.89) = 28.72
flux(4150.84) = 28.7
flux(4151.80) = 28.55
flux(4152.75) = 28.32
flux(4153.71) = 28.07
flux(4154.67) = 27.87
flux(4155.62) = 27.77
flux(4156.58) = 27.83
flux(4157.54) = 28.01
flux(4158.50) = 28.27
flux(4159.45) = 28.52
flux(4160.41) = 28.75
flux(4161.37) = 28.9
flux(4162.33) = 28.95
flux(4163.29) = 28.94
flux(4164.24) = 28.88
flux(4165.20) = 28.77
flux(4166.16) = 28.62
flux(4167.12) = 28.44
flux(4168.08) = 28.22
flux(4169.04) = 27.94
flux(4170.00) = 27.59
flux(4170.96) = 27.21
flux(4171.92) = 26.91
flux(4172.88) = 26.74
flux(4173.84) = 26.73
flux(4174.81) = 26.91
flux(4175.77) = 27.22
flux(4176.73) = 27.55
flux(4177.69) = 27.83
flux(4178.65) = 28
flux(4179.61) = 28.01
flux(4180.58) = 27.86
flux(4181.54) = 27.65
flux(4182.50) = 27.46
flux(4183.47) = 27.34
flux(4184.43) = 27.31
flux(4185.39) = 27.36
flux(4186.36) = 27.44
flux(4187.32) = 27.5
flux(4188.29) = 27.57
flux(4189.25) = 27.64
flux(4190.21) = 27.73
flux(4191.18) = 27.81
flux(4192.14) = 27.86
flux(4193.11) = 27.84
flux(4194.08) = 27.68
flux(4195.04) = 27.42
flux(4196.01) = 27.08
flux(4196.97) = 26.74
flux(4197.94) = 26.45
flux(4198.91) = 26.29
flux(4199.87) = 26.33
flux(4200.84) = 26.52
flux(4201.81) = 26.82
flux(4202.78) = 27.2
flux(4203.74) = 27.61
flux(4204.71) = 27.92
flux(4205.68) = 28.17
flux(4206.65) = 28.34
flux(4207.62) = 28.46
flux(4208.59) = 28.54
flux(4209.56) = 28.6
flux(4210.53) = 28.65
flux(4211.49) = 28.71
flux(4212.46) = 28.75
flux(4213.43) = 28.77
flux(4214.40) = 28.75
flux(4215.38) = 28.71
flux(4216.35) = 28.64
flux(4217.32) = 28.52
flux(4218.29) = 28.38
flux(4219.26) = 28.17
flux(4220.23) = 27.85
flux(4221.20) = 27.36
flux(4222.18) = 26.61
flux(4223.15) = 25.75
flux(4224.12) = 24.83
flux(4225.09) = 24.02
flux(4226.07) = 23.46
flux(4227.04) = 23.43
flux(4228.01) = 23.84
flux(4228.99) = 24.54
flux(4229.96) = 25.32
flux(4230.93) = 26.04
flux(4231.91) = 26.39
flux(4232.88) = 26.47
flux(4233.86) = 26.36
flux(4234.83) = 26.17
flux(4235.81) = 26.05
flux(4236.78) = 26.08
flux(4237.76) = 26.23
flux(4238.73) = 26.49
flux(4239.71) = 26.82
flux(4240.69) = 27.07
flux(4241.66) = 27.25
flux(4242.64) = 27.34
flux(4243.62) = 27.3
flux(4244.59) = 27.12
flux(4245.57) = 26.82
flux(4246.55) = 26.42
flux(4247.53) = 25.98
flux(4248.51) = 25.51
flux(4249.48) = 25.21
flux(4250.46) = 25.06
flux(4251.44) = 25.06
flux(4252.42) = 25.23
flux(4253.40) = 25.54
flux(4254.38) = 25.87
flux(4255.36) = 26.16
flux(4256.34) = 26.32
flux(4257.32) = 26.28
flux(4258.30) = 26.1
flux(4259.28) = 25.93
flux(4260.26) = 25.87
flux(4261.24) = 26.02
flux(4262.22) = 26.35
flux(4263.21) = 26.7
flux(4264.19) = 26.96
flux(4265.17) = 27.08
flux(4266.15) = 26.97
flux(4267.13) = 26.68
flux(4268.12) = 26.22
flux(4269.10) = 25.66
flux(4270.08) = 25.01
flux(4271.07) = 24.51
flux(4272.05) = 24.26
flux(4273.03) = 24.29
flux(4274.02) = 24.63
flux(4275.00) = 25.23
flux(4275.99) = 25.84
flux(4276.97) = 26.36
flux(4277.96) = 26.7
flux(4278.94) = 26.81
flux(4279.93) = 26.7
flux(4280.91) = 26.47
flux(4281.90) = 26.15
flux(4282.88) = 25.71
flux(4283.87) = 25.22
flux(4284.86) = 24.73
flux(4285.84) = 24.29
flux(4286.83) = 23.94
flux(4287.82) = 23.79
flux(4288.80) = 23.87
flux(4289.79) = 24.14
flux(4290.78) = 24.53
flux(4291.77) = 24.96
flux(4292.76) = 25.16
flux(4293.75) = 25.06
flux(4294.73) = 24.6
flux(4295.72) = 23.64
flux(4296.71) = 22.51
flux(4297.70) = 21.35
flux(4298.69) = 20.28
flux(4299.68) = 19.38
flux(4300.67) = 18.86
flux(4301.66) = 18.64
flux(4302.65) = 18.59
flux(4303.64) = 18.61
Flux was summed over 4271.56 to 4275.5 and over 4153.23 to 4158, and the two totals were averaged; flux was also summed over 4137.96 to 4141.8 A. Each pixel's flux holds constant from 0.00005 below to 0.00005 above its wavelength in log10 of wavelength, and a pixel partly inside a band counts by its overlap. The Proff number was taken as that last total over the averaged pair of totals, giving 1.0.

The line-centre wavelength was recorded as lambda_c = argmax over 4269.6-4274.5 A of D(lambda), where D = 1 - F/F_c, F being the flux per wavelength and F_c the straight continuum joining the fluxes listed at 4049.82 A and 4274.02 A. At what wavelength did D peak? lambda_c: 4272.05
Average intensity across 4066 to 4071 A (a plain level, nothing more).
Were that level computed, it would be 26.2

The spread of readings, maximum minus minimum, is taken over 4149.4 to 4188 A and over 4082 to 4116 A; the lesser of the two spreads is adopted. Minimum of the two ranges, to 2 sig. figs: 2.2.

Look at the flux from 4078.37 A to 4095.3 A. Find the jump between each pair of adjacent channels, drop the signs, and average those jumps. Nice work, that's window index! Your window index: 0.29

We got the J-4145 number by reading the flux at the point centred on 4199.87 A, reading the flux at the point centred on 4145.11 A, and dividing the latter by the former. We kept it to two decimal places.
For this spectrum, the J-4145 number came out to 1.04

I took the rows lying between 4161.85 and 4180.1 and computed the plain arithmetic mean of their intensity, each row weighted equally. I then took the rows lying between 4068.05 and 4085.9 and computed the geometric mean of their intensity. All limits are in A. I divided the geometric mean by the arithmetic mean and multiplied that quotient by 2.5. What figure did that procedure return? 2.37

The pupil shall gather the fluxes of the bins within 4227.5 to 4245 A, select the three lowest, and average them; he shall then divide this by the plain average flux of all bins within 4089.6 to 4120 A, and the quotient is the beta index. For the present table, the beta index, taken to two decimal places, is 0.89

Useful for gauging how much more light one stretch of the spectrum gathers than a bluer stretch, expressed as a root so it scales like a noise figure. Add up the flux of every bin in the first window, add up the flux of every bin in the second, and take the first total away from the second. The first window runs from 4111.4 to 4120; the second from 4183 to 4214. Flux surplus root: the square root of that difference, 24.9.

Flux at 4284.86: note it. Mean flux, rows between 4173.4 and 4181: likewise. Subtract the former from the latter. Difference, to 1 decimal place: 2.8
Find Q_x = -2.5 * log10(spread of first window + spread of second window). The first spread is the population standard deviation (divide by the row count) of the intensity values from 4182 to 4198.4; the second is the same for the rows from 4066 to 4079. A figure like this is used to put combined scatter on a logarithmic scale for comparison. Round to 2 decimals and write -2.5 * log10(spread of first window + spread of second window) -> 0.33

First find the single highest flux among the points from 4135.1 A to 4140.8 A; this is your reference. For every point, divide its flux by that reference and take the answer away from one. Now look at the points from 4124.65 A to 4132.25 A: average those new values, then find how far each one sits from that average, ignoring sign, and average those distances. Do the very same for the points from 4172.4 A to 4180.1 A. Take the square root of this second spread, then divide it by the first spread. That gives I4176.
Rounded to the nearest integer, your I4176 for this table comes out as 10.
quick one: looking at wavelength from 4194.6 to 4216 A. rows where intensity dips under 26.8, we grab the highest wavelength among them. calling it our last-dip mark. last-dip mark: 4200.84 A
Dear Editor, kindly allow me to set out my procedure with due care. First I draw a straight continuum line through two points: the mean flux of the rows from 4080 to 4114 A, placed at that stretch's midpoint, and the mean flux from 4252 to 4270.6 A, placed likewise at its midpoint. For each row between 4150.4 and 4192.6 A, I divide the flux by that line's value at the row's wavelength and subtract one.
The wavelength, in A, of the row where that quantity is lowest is 4173.84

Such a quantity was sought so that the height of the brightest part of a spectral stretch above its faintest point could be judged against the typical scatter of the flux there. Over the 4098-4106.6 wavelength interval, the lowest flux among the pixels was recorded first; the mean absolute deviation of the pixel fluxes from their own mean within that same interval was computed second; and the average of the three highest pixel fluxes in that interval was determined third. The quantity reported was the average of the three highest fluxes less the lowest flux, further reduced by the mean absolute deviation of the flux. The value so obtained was 1.4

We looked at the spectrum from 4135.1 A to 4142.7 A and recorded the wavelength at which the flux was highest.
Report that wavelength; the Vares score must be 4138.44 A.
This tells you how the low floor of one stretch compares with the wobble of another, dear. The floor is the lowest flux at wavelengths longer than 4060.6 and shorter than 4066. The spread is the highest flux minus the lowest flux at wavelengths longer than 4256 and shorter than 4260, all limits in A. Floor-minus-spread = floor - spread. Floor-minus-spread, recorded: 23.8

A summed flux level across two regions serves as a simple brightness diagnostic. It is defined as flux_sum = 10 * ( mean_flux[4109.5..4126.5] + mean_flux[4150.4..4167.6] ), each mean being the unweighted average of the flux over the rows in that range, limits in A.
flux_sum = 575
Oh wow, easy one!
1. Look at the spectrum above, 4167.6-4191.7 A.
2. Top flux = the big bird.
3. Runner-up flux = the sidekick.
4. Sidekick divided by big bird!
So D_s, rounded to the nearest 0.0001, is 0.9926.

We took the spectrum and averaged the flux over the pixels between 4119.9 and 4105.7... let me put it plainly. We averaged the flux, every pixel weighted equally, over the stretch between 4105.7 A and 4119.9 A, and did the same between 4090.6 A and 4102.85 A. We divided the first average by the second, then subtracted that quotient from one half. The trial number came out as -0.592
